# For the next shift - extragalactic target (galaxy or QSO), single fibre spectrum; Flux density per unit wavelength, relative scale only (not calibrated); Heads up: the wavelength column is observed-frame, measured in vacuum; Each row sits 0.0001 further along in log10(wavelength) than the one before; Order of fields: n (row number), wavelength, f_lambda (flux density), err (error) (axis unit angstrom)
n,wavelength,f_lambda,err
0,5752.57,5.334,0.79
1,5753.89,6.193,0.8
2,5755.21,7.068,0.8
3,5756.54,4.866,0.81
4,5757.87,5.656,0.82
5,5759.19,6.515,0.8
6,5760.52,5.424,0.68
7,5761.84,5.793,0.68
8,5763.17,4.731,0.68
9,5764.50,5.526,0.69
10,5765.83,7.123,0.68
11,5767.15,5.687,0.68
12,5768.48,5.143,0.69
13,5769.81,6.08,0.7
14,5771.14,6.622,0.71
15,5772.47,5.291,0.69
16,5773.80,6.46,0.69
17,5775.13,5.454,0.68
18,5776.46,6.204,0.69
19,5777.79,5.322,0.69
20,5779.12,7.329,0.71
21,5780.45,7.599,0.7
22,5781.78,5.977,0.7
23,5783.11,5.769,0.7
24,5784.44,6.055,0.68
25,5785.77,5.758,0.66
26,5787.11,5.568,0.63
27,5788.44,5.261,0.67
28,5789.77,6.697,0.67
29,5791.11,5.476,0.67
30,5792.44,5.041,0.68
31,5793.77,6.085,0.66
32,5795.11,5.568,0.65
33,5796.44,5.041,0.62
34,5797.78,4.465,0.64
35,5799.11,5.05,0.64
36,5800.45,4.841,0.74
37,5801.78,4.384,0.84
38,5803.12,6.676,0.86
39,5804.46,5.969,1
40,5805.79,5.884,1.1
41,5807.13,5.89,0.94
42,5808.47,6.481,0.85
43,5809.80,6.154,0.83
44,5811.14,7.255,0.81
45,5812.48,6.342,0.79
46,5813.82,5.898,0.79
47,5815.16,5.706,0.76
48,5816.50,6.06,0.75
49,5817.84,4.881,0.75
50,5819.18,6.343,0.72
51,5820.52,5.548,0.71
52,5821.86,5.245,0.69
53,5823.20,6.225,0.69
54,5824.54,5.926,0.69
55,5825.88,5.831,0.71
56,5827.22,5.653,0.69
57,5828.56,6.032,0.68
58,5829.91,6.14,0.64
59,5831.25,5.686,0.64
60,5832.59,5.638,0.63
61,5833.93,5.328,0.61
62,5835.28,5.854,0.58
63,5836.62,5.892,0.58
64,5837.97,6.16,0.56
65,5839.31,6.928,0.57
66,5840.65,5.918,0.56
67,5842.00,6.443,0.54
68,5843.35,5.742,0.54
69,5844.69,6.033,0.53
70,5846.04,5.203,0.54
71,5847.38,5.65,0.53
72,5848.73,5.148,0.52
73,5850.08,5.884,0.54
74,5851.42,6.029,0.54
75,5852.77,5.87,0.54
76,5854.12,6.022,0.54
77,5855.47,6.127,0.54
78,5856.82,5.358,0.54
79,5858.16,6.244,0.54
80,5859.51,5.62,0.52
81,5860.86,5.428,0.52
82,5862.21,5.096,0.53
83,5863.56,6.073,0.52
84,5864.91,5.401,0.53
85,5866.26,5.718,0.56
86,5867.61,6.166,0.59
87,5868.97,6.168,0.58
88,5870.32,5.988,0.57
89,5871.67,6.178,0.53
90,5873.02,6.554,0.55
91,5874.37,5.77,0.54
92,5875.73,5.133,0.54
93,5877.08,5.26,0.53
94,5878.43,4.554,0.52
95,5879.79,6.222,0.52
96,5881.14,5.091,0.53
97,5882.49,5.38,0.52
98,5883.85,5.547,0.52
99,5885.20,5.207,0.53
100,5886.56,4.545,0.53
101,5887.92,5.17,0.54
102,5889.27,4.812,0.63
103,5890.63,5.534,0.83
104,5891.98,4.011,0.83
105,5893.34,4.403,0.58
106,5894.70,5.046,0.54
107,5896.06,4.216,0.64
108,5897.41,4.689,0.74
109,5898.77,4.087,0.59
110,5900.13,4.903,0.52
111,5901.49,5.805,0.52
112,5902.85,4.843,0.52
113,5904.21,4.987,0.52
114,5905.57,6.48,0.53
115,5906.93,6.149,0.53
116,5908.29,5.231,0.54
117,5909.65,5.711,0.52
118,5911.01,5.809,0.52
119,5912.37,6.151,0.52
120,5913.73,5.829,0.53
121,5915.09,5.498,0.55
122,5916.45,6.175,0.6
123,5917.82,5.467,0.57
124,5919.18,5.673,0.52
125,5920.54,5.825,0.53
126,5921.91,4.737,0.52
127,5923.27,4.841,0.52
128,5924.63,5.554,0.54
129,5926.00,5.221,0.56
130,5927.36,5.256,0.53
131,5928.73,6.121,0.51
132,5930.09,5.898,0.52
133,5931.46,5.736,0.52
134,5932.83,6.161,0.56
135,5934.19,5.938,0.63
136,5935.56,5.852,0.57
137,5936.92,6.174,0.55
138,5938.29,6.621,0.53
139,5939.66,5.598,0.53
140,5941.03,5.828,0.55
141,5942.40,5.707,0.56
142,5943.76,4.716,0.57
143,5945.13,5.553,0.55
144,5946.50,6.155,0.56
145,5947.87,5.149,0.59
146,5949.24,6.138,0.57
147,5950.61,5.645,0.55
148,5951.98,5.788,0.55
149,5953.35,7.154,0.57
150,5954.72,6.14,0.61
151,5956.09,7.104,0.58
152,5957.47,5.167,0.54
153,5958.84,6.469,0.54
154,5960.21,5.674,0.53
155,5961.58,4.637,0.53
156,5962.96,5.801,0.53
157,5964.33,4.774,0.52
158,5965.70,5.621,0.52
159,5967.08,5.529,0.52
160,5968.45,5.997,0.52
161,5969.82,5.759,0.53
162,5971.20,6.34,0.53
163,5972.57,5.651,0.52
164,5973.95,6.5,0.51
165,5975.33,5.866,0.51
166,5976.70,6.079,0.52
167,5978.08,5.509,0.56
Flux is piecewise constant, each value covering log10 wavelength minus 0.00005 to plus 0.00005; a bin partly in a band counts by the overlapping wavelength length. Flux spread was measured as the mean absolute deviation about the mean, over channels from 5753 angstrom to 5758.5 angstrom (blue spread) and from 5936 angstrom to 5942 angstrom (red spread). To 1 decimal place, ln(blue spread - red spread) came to -1.1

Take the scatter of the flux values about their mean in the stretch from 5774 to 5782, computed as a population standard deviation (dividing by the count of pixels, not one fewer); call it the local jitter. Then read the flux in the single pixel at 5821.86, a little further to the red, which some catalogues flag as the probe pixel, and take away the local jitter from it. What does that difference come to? 4.4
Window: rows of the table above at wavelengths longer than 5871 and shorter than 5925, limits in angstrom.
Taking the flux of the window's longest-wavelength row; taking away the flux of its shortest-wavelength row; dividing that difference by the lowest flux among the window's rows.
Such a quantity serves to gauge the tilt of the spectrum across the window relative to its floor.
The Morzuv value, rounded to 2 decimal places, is -0.16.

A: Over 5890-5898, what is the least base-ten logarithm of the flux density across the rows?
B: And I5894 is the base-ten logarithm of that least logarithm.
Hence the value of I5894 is -0.22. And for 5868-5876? -0.15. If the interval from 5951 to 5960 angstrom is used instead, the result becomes -0.15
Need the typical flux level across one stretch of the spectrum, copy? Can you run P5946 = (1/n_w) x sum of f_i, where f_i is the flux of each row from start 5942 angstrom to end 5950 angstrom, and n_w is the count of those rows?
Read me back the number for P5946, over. 5.57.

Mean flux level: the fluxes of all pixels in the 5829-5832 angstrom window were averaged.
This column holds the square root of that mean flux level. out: 2.43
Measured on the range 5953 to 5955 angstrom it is 2.58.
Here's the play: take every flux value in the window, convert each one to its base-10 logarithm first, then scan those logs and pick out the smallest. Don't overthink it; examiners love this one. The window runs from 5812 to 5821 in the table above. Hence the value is 0.69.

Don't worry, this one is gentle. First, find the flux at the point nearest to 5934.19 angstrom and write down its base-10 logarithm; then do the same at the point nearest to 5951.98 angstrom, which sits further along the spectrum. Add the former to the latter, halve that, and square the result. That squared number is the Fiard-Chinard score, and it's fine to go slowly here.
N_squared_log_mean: 0.59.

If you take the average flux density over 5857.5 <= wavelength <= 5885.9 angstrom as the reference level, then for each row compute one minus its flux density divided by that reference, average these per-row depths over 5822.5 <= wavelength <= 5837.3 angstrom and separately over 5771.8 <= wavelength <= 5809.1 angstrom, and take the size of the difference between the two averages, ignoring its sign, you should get 0.012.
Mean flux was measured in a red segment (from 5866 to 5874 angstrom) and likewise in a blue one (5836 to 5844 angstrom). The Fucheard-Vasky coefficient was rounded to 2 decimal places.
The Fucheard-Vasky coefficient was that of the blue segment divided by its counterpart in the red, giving 1.01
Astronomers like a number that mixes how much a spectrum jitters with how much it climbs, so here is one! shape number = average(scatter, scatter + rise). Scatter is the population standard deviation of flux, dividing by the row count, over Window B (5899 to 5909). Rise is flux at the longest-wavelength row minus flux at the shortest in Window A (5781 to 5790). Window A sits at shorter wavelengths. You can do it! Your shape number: 1.0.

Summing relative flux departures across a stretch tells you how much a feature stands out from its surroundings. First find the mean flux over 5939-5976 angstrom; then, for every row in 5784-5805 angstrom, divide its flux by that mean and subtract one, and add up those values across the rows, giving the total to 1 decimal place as -0.8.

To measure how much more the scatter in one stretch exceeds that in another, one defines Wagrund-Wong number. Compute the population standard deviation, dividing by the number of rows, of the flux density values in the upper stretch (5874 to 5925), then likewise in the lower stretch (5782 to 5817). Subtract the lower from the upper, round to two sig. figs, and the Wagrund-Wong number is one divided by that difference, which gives -17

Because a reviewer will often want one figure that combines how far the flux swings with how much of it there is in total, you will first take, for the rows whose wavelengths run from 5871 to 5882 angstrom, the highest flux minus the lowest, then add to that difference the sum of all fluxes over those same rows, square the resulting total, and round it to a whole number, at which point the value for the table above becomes 2187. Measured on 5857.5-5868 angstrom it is 2199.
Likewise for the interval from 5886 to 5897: 1541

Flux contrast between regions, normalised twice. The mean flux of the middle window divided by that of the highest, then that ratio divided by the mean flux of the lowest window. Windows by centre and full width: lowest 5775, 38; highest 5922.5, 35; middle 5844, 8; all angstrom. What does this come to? 0.172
